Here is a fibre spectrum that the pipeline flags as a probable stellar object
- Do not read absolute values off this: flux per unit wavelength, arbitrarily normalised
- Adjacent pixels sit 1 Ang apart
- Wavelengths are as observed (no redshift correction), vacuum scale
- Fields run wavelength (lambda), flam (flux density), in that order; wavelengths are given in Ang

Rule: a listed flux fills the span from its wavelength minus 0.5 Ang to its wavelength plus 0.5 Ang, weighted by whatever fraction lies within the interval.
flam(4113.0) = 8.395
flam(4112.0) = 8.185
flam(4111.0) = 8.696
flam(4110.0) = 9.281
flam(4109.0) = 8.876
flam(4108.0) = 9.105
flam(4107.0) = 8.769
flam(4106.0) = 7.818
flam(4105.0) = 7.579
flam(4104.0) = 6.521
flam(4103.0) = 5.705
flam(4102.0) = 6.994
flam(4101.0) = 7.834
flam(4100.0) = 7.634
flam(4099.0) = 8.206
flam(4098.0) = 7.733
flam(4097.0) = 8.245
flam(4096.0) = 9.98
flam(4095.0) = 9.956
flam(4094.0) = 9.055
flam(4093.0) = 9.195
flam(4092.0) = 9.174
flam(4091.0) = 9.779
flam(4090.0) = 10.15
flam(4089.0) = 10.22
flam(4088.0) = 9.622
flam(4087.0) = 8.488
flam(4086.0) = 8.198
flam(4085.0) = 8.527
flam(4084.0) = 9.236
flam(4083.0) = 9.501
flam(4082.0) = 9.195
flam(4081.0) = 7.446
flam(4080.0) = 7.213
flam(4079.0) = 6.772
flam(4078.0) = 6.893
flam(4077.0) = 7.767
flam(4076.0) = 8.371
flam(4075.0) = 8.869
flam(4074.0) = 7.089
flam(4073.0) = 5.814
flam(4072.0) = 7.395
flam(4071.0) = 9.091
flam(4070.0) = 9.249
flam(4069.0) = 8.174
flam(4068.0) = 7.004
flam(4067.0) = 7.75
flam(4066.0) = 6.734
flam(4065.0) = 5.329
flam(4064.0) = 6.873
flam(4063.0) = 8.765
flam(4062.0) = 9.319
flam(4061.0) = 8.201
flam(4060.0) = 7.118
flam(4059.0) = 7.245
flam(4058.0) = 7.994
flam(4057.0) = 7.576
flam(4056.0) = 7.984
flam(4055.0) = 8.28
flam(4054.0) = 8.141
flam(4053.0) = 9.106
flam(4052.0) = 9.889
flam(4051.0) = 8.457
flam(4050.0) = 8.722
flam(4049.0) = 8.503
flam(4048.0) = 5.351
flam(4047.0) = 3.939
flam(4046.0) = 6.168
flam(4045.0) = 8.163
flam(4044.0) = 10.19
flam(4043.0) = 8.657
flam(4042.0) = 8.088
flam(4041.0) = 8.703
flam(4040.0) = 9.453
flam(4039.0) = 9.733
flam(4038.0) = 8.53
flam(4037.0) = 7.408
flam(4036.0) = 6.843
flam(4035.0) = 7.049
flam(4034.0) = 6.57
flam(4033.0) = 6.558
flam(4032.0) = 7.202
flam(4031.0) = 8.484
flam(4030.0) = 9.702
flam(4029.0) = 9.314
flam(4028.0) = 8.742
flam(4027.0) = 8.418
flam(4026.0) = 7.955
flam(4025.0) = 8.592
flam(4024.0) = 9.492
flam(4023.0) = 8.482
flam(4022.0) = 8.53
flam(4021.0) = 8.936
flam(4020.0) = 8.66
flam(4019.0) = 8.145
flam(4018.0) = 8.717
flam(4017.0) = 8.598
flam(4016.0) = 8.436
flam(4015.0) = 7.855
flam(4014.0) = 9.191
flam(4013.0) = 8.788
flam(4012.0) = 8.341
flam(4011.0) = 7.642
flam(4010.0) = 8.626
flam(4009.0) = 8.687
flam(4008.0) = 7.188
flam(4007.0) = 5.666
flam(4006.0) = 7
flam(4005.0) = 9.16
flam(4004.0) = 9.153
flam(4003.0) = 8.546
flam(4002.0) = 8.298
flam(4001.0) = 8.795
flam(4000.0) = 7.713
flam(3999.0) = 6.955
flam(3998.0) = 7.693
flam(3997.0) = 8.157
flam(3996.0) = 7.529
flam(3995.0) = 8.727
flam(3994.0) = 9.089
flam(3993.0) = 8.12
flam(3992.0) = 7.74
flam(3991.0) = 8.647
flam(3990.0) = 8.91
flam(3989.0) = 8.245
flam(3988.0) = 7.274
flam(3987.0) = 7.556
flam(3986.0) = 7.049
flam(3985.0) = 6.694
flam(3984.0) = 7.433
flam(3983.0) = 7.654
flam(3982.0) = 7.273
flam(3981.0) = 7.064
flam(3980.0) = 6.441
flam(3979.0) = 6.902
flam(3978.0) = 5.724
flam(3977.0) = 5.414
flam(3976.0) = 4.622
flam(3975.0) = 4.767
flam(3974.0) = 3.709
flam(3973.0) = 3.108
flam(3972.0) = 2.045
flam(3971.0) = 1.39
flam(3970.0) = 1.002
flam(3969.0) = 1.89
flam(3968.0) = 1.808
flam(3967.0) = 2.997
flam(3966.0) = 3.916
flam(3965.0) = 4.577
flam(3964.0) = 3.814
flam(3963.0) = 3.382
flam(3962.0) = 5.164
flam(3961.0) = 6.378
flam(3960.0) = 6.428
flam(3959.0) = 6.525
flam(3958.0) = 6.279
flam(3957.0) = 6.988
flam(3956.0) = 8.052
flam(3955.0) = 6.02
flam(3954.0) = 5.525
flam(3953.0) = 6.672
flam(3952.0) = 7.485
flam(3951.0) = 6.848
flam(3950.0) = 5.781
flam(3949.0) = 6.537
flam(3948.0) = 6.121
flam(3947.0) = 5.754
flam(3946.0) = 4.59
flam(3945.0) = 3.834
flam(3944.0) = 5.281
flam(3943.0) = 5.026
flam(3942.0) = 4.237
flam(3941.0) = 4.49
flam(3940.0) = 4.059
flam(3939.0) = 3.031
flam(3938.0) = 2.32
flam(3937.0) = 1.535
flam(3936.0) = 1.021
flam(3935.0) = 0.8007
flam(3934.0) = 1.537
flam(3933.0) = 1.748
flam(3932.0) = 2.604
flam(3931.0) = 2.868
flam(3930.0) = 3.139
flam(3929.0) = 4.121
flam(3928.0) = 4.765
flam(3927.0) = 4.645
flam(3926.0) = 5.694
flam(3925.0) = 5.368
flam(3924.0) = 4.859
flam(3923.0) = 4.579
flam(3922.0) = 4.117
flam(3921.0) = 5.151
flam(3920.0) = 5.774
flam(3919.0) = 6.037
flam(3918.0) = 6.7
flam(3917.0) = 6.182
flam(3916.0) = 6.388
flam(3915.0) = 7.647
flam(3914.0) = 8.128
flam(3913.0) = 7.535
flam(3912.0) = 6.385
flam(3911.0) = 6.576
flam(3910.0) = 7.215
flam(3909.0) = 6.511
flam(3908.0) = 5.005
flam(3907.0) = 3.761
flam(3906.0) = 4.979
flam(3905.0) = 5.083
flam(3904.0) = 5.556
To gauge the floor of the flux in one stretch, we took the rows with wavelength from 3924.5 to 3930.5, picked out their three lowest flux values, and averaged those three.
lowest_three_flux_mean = 4.0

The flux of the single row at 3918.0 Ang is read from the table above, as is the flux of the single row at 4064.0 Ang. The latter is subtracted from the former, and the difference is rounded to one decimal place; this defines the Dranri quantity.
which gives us -0.2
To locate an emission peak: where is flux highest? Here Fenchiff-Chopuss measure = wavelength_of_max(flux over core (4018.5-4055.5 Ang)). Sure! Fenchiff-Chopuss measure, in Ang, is 4044.0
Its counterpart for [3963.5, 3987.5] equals 3983.0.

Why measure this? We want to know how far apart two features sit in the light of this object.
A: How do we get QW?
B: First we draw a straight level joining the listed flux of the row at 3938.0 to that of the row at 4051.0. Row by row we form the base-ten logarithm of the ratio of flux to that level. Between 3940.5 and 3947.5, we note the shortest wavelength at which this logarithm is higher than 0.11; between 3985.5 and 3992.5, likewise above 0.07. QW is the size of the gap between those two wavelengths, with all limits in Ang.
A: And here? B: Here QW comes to 45 Ang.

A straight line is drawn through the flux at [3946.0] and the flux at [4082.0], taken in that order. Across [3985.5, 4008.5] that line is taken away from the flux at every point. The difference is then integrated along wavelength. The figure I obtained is 38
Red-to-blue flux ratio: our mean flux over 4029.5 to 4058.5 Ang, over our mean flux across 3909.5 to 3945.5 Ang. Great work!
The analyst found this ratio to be 1.7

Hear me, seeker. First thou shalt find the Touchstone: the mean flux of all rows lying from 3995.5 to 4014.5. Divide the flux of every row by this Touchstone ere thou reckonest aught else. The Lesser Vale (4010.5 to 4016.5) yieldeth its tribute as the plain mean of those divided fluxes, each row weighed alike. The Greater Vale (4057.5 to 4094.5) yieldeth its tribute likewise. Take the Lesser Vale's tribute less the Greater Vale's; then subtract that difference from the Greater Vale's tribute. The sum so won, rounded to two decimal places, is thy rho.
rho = 0.99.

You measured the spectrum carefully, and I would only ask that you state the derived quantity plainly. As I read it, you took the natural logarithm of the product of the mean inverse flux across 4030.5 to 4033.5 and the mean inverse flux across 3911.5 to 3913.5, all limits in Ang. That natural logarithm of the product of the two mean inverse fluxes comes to -3.9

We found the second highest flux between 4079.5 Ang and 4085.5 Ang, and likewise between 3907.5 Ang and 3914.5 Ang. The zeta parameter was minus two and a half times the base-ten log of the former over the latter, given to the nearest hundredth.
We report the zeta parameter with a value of -0.22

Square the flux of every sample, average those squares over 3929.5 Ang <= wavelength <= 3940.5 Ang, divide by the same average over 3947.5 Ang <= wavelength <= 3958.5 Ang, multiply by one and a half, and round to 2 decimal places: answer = 0.20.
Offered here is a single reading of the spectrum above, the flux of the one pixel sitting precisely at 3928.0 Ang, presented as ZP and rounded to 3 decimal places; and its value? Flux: 4.765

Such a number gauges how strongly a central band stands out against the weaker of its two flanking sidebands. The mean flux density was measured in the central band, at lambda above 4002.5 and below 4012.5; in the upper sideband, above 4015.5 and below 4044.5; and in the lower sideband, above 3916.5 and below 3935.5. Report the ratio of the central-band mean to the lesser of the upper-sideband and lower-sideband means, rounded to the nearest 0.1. 1.9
